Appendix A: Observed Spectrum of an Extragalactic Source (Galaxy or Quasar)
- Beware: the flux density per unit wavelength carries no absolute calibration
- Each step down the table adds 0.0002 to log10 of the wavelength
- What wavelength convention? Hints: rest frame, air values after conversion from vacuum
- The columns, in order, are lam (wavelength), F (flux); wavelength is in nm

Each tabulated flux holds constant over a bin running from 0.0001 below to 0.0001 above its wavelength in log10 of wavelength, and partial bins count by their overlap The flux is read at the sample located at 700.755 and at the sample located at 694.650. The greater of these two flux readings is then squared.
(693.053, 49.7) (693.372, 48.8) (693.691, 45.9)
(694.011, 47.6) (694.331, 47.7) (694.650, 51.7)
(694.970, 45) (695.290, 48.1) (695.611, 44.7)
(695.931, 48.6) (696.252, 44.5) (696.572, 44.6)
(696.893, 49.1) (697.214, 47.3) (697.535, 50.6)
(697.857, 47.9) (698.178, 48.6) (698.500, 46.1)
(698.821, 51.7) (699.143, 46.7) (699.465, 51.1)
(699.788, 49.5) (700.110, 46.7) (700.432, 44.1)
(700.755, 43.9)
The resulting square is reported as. 2673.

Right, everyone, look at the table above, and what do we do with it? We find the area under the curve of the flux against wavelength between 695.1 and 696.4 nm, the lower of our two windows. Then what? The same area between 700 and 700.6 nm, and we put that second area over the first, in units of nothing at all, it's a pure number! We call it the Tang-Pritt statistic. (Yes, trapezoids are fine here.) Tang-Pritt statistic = 0.5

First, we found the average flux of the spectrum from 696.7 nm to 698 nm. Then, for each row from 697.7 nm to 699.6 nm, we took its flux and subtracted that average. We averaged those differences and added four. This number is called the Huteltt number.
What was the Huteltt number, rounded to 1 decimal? 4.0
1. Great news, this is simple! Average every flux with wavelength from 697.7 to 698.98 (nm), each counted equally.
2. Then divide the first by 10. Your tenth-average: 4.86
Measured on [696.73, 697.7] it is 4.90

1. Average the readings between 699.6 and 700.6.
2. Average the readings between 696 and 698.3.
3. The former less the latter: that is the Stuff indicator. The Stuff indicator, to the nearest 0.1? -0.7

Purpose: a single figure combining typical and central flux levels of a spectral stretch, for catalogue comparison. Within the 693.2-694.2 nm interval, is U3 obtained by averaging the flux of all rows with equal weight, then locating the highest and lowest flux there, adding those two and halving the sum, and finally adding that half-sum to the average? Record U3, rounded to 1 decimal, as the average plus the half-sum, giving 94.8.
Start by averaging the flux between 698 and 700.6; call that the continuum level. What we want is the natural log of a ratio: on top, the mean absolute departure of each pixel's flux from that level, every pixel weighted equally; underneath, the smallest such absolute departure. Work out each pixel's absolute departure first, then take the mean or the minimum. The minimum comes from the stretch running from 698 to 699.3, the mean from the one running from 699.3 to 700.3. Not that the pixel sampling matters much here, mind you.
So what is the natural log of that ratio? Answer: 1.3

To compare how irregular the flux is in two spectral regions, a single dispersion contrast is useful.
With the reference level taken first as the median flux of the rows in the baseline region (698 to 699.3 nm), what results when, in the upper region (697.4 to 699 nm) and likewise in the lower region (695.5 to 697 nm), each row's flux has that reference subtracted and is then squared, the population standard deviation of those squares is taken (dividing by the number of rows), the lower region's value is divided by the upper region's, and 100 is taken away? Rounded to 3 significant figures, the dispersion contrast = -99.4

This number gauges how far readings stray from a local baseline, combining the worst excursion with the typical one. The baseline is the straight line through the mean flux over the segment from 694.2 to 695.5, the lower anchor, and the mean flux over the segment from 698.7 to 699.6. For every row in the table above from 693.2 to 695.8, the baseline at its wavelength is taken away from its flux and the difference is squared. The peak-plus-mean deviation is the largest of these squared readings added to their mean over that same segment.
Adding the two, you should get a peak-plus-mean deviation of 19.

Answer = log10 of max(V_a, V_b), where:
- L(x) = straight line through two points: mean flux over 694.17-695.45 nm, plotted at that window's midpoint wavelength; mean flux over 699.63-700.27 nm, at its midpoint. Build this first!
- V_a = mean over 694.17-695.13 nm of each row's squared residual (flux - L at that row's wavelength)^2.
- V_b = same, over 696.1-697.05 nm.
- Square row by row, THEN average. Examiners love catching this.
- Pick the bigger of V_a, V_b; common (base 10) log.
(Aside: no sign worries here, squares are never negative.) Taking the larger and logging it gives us 0.9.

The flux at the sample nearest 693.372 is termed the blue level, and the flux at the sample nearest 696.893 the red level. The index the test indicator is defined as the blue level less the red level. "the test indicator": -0.3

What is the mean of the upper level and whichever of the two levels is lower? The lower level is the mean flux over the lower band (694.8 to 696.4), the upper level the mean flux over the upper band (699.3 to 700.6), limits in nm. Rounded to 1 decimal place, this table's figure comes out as 47.0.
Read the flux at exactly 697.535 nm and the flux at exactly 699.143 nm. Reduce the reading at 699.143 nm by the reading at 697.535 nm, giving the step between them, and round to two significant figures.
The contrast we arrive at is -3.9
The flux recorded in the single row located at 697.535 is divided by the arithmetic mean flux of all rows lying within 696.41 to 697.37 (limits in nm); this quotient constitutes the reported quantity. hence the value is 1.08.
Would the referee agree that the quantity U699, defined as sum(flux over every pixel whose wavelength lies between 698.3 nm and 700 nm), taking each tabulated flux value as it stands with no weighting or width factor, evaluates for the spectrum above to 245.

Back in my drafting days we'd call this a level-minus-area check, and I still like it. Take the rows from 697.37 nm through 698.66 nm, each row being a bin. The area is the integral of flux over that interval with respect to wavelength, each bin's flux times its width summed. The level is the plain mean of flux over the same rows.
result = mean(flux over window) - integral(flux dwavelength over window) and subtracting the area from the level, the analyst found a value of -14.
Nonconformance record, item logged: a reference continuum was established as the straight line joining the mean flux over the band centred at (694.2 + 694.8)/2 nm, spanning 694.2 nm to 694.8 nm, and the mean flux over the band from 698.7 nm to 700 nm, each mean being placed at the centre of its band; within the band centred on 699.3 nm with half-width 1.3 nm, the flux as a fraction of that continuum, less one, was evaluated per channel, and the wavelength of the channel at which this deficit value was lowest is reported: 700.432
